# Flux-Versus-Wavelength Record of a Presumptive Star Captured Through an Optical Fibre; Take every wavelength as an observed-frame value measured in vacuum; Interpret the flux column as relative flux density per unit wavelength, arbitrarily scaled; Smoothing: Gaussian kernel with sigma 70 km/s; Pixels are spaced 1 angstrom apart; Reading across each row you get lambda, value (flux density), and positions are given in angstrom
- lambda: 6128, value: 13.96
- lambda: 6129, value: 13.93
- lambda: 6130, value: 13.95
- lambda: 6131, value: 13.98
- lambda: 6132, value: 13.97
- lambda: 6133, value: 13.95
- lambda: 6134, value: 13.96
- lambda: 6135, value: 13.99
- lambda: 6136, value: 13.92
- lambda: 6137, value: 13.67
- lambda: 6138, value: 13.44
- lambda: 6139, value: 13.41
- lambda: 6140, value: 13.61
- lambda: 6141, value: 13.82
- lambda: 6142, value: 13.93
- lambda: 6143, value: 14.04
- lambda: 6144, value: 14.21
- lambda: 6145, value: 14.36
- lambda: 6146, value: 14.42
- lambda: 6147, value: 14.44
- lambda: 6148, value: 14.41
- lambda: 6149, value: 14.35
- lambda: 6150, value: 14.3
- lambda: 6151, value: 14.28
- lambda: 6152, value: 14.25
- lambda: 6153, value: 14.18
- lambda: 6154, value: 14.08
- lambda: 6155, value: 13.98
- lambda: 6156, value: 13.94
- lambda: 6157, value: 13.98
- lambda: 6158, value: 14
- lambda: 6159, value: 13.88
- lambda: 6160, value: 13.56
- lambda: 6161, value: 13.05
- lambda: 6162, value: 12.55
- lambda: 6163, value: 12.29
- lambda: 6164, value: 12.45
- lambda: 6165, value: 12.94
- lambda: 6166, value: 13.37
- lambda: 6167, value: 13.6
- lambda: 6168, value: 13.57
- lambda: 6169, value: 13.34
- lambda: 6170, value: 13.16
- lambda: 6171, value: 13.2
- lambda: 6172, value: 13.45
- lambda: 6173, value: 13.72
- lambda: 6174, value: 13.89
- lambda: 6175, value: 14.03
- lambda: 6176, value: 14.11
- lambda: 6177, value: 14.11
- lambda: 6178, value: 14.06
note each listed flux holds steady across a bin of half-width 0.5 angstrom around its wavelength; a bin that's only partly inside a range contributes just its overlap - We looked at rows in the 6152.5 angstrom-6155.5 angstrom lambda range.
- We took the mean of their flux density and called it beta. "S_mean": 14.1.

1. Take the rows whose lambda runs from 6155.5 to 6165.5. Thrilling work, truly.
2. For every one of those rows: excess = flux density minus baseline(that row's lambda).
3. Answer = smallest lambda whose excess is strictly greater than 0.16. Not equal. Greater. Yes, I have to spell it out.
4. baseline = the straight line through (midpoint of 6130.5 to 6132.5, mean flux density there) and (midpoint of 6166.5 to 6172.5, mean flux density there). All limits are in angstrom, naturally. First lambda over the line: 6156 angstrom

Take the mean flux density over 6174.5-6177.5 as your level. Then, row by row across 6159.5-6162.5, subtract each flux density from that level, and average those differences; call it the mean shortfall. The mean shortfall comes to 1.03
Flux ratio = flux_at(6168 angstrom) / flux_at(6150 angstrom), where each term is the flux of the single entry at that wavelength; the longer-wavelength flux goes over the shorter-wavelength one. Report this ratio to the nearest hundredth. 0.95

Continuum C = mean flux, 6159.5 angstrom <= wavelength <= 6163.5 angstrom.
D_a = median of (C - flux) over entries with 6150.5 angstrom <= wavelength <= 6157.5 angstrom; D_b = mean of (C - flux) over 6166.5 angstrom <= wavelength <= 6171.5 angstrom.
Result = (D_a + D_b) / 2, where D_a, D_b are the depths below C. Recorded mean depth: -0.86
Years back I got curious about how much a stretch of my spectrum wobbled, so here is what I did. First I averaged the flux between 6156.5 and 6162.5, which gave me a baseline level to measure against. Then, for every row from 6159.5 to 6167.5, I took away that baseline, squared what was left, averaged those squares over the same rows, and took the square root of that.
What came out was 0.71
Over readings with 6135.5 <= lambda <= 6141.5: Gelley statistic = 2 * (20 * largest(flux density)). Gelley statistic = 557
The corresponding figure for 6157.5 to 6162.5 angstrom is 560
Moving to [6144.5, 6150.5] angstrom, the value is 578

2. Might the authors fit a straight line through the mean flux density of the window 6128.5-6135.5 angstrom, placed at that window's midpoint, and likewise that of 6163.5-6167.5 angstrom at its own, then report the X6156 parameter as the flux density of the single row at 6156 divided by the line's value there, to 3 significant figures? 1.05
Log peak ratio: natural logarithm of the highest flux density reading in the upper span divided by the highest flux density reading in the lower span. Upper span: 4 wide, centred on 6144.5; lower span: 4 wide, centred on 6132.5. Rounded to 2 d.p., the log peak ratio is 0.03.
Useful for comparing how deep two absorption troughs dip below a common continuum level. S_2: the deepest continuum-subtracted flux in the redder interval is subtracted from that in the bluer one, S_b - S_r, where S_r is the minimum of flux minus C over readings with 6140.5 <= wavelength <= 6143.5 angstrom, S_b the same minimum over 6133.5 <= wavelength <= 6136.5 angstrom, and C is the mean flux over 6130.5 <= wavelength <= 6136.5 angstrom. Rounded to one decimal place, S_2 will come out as 0.1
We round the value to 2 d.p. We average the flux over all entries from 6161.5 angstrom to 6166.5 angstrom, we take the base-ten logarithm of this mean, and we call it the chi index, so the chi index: 1.10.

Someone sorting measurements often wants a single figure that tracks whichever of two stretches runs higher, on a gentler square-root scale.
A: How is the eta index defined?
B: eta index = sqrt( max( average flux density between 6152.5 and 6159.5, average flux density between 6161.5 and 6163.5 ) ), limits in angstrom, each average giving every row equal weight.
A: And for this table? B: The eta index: 3.74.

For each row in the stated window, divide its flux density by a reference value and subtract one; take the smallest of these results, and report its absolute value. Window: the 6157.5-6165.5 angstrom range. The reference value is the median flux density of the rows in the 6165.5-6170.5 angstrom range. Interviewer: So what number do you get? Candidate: 0.08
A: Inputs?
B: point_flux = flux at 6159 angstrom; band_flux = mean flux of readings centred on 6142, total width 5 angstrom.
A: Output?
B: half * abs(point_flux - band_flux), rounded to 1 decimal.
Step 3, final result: 0.0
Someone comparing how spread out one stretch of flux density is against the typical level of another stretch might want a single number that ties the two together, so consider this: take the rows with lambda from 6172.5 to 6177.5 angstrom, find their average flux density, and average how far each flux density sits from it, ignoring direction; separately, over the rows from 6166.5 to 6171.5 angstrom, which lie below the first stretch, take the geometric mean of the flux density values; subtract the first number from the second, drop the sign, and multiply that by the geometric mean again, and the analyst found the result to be 177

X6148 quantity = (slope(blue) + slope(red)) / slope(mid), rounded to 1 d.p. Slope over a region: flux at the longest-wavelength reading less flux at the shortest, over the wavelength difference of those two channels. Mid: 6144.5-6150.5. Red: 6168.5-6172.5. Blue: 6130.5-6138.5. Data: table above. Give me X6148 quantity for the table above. 3.4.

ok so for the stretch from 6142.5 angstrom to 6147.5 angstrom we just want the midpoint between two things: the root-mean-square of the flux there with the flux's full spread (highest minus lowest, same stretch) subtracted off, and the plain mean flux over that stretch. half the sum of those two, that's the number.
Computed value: 14.1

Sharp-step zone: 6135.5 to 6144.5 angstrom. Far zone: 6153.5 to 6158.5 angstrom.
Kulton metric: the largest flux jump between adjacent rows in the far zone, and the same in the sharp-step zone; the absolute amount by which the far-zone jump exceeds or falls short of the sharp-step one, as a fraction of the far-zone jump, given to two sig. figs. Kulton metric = 1.5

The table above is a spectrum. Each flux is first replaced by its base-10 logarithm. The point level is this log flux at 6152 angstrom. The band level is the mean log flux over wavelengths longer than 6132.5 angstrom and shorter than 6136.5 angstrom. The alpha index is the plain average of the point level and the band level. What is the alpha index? 1.15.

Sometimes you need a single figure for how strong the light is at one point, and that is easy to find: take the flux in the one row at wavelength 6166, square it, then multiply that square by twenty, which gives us 3575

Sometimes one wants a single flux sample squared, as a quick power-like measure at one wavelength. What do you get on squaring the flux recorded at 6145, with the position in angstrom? 206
